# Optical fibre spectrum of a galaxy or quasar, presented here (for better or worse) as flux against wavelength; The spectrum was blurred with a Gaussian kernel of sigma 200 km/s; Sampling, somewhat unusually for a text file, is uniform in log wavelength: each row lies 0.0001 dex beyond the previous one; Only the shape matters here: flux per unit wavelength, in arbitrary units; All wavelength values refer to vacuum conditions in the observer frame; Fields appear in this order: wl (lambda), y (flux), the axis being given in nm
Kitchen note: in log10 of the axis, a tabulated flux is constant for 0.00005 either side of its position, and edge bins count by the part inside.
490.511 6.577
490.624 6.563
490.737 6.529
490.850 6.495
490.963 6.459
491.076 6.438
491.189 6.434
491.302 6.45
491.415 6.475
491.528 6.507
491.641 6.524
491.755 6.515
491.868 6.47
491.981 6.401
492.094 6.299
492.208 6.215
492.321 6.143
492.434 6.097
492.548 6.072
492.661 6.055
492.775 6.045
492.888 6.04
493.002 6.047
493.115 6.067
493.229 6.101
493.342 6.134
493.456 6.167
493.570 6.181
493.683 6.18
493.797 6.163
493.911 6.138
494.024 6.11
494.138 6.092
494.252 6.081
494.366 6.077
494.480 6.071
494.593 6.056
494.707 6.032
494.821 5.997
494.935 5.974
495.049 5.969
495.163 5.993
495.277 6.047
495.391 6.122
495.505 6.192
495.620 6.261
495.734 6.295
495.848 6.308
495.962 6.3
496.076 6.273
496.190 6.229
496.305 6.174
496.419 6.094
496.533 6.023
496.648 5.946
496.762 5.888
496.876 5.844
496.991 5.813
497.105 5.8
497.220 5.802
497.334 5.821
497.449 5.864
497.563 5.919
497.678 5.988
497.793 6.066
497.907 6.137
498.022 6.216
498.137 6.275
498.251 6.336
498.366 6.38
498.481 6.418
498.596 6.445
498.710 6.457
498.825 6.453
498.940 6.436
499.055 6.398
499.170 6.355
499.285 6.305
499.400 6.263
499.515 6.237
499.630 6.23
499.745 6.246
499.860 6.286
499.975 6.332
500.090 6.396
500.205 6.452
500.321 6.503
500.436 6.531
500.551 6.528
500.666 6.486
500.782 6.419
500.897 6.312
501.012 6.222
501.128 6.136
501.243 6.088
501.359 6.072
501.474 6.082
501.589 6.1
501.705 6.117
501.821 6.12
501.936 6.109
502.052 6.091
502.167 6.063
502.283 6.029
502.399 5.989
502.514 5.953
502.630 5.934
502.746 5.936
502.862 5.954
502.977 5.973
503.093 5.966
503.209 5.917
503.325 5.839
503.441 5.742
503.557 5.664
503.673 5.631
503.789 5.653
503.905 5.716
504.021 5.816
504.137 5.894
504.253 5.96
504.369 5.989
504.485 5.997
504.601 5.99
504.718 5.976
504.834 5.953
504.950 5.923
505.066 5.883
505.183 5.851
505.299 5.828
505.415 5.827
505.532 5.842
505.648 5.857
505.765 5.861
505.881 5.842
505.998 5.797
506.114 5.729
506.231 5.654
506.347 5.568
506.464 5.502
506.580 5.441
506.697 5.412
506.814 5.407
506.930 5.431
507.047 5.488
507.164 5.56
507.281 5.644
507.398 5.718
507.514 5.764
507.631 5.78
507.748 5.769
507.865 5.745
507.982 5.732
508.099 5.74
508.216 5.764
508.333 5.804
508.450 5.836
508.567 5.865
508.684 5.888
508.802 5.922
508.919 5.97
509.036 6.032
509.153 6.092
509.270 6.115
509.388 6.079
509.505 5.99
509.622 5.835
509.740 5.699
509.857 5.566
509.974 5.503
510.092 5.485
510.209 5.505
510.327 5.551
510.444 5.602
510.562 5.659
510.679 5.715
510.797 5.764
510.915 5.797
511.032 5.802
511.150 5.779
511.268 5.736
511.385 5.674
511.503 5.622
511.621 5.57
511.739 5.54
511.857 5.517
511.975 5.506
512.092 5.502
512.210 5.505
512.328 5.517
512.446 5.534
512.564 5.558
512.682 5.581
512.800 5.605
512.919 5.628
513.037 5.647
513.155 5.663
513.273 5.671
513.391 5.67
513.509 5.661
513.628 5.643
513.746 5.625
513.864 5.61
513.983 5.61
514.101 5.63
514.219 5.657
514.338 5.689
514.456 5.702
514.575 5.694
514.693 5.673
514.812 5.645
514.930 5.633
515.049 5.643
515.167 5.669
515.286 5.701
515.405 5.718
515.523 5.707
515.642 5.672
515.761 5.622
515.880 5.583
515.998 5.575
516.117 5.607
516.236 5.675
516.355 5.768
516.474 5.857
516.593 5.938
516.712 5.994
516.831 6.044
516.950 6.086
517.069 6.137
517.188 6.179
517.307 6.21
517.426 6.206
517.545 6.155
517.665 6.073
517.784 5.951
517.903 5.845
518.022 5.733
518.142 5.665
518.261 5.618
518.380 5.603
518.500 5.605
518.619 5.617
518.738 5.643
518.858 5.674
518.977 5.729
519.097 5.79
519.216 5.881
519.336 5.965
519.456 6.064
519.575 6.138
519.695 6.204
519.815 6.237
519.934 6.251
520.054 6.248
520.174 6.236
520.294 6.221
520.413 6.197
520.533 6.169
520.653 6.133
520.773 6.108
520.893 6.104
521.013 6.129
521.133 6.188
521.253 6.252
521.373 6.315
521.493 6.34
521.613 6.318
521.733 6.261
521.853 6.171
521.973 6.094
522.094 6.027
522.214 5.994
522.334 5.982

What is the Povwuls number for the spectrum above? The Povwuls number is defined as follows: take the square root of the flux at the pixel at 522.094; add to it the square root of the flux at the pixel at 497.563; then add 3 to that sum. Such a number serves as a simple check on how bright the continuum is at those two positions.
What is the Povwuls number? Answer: 7.89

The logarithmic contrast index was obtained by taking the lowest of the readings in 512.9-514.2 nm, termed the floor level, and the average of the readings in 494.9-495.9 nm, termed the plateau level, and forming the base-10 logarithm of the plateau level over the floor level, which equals 0.04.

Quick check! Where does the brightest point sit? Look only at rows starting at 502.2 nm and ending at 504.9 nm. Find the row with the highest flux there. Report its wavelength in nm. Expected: 502.283 nm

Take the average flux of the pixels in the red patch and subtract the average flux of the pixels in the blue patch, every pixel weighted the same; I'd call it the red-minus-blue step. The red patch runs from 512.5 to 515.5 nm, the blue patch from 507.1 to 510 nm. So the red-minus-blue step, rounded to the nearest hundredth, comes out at -0.17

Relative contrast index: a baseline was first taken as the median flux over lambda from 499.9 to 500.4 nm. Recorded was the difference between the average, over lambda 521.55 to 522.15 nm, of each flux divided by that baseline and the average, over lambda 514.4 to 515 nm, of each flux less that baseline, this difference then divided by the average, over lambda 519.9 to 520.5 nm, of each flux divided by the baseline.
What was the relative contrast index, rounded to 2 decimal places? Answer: 1.77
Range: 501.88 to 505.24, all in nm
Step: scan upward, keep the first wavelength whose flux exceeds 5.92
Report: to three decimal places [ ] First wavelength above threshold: 501.936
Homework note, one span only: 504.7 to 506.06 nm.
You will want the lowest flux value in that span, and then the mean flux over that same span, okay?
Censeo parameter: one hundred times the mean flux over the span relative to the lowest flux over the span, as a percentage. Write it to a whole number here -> 101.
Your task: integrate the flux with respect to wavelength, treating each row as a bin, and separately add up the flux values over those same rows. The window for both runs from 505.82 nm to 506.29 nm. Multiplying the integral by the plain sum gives 62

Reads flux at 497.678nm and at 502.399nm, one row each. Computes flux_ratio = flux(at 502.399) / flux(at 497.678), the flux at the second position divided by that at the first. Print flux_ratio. 1.00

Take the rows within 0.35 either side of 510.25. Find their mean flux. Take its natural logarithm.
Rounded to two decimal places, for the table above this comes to 1.71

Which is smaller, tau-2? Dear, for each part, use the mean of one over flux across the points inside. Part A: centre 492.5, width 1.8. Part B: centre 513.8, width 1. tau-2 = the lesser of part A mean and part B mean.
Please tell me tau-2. 0.161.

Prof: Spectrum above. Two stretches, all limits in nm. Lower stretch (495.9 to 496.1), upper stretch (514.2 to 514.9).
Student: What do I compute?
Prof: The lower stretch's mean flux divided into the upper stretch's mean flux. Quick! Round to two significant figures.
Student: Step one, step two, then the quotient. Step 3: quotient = 0.90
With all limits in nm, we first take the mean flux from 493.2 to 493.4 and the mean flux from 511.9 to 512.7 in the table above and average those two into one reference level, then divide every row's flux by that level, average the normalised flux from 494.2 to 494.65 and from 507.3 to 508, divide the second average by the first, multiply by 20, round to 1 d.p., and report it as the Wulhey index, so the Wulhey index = 18.9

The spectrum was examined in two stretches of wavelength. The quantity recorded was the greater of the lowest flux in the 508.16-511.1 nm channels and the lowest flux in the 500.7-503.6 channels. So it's 5.66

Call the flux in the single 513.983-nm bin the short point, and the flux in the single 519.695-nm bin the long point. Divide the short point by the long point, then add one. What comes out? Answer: 1.90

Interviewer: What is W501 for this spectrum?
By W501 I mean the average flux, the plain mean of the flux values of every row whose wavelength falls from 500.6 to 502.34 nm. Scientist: 6.16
